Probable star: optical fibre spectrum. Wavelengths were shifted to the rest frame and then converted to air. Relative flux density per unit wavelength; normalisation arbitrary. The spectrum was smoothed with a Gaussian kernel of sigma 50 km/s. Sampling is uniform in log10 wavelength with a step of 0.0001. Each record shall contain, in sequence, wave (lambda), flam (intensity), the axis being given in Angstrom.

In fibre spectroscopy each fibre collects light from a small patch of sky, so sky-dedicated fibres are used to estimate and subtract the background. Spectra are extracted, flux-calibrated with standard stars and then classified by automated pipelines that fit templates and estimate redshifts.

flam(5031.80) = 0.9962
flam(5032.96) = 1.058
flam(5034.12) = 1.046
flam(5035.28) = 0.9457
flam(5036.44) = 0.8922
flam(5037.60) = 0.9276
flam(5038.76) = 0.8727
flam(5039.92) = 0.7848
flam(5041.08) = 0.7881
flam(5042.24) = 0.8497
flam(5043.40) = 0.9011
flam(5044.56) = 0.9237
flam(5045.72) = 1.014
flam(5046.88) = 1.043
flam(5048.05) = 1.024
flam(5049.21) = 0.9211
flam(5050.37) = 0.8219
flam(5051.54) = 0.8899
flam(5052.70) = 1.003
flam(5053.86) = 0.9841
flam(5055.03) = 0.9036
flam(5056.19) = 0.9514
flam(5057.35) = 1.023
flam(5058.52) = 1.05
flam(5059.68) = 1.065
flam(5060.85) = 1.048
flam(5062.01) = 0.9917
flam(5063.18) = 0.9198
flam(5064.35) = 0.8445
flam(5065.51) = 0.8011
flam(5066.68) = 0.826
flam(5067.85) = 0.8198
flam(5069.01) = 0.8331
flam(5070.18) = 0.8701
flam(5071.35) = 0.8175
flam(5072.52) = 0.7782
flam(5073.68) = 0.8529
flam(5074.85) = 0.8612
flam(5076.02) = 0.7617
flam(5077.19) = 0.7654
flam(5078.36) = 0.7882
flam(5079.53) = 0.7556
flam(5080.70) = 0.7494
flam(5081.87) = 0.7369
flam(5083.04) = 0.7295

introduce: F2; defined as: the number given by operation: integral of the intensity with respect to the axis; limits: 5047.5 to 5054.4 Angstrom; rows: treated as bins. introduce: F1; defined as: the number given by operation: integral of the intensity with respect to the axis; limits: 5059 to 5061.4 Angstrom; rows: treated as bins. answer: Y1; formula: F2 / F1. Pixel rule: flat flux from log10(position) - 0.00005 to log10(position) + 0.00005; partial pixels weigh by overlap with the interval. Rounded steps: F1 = 2.5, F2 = 6.5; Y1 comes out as 2.6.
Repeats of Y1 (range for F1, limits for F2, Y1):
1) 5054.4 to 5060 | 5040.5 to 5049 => 1.4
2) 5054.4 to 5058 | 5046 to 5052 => 1.6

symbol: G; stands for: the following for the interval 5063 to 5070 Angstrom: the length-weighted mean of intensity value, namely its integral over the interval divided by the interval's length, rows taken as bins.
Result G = 0.84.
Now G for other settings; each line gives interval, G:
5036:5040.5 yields 0.87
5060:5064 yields 0.98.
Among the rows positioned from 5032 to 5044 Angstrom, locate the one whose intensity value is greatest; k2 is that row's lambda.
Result 5032.96 Angstrom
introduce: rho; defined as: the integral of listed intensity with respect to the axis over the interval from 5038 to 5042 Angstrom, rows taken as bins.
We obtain 3.3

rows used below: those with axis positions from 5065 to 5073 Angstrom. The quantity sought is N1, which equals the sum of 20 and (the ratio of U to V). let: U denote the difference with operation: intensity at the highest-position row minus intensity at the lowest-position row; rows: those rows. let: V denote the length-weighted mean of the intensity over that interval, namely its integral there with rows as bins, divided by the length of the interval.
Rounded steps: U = -0.02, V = 0.82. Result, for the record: 20.0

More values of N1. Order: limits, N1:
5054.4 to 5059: 20.1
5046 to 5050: 19.9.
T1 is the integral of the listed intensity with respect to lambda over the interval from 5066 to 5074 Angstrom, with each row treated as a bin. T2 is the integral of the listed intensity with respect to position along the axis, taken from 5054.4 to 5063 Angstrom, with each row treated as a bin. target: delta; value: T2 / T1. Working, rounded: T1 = 6.6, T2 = 8.6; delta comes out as 1.30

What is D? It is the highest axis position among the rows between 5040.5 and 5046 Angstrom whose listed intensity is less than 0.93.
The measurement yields 5044.56 Angstrom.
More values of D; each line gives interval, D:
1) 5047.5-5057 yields 5055.03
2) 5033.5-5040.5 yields 5039.92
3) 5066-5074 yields 5073.68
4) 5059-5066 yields 5065.51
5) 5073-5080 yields 5079.53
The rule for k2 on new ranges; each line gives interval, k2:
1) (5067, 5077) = 5070.18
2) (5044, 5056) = 5046.88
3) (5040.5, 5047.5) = 5046.88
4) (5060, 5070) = 5060.85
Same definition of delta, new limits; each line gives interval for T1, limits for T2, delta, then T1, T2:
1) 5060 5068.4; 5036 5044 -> 0.91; 7.5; 6.9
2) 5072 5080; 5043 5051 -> 1.19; 6.4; 7.6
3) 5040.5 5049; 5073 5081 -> 0.80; 7.9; 6.3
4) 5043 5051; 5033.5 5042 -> 1.00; 7.6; 7.6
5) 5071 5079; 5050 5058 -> 1.17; 6.4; 7.5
